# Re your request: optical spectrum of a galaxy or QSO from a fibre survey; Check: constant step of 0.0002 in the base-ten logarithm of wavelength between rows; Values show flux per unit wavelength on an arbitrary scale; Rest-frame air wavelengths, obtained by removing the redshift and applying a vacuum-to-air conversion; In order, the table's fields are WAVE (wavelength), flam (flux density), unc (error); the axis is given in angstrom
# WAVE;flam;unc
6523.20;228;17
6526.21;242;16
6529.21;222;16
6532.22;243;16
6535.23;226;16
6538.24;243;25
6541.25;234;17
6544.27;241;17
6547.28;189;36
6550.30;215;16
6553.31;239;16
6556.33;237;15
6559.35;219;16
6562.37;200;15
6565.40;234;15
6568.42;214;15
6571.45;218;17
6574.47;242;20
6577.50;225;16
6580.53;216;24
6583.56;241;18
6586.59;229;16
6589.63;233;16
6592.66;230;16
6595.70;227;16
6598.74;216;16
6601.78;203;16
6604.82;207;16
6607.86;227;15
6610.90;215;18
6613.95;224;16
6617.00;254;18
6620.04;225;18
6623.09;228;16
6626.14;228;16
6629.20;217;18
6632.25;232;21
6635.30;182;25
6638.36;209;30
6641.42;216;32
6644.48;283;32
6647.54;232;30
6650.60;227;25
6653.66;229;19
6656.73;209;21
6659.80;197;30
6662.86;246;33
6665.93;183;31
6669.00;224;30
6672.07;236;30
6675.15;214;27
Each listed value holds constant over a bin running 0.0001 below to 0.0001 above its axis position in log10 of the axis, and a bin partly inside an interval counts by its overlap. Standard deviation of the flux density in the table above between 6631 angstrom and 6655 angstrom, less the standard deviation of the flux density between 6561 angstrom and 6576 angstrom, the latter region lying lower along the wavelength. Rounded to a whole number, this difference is 12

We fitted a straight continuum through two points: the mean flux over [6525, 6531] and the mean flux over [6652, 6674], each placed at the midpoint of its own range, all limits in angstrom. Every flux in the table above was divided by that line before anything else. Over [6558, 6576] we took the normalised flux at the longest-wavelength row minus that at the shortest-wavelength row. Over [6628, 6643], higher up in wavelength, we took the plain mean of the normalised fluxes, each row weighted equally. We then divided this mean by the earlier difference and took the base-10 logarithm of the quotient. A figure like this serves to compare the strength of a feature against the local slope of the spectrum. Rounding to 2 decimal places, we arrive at 0.95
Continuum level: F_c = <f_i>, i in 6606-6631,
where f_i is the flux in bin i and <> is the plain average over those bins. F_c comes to 227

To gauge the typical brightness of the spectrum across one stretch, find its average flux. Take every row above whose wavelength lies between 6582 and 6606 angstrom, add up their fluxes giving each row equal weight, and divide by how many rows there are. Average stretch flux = 223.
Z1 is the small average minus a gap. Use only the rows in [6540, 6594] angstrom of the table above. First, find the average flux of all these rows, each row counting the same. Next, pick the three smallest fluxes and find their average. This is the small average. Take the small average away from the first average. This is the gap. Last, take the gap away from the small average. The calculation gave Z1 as 177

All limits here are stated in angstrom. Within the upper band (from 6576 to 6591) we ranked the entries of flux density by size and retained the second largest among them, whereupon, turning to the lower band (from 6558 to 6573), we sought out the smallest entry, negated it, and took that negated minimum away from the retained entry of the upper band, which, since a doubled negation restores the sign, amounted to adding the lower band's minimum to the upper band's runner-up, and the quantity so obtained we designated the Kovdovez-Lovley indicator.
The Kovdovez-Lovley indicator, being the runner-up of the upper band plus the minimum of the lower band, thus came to 433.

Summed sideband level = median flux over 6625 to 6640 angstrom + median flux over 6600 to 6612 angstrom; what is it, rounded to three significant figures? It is 428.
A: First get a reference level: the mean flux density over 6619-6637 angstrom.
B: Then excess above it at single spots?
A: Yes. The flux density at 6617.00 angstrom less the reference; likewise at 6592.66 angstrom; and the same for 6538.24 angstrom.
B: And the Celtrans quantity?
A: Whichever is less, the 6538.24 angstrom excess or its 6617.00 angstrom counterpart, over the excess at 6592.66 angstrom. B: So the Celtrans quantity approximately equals 2.1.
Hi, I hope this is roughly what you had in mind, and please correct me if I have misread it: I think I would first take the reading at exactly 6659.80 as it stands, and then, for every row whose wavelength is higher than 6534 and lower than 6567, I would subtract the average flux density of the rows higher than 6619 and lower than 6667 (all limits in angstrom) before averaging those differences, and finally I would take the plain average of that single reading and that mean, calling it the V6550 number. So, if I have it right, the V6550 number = 100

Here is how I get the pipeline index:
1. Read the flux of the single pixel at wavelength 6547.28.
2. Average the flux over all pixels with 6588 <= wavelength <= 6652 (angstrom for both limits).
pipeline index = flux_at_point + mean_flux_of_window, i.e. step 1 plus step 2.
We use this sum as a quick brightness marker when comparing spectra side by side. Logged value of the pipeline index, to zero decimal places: 414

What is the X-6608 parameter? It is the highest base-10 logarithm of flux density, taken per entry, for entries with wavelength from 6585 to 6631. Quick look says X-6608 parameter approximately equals 2.40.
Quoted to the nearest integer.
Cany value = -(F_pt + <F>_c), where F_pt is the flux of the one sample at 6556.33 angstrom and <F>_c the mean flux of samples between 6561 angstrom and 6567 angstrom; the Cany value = -454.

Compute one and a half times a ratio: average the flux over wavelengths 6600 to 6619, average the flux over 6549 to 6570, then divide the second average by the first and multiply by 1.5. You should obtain 1.506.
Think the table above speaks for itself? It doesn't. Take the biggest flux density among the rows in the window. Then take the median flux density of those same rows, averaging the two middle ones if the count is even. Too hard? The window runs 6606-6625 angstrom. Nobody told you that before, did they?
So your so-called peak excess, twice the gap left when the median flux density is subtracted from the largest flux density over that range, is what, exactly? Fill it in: 56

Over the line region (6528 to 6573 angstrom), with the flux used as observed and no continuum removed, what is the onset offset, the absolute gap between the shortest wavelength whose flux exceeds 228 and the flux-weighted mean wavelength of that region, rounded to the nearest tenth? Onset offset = 17.8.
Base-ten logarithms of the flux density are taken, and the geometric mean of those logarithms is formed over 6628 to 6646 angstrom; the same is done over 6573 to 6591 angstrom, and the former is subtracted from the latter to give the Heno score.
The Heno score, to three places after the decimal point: 0.019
